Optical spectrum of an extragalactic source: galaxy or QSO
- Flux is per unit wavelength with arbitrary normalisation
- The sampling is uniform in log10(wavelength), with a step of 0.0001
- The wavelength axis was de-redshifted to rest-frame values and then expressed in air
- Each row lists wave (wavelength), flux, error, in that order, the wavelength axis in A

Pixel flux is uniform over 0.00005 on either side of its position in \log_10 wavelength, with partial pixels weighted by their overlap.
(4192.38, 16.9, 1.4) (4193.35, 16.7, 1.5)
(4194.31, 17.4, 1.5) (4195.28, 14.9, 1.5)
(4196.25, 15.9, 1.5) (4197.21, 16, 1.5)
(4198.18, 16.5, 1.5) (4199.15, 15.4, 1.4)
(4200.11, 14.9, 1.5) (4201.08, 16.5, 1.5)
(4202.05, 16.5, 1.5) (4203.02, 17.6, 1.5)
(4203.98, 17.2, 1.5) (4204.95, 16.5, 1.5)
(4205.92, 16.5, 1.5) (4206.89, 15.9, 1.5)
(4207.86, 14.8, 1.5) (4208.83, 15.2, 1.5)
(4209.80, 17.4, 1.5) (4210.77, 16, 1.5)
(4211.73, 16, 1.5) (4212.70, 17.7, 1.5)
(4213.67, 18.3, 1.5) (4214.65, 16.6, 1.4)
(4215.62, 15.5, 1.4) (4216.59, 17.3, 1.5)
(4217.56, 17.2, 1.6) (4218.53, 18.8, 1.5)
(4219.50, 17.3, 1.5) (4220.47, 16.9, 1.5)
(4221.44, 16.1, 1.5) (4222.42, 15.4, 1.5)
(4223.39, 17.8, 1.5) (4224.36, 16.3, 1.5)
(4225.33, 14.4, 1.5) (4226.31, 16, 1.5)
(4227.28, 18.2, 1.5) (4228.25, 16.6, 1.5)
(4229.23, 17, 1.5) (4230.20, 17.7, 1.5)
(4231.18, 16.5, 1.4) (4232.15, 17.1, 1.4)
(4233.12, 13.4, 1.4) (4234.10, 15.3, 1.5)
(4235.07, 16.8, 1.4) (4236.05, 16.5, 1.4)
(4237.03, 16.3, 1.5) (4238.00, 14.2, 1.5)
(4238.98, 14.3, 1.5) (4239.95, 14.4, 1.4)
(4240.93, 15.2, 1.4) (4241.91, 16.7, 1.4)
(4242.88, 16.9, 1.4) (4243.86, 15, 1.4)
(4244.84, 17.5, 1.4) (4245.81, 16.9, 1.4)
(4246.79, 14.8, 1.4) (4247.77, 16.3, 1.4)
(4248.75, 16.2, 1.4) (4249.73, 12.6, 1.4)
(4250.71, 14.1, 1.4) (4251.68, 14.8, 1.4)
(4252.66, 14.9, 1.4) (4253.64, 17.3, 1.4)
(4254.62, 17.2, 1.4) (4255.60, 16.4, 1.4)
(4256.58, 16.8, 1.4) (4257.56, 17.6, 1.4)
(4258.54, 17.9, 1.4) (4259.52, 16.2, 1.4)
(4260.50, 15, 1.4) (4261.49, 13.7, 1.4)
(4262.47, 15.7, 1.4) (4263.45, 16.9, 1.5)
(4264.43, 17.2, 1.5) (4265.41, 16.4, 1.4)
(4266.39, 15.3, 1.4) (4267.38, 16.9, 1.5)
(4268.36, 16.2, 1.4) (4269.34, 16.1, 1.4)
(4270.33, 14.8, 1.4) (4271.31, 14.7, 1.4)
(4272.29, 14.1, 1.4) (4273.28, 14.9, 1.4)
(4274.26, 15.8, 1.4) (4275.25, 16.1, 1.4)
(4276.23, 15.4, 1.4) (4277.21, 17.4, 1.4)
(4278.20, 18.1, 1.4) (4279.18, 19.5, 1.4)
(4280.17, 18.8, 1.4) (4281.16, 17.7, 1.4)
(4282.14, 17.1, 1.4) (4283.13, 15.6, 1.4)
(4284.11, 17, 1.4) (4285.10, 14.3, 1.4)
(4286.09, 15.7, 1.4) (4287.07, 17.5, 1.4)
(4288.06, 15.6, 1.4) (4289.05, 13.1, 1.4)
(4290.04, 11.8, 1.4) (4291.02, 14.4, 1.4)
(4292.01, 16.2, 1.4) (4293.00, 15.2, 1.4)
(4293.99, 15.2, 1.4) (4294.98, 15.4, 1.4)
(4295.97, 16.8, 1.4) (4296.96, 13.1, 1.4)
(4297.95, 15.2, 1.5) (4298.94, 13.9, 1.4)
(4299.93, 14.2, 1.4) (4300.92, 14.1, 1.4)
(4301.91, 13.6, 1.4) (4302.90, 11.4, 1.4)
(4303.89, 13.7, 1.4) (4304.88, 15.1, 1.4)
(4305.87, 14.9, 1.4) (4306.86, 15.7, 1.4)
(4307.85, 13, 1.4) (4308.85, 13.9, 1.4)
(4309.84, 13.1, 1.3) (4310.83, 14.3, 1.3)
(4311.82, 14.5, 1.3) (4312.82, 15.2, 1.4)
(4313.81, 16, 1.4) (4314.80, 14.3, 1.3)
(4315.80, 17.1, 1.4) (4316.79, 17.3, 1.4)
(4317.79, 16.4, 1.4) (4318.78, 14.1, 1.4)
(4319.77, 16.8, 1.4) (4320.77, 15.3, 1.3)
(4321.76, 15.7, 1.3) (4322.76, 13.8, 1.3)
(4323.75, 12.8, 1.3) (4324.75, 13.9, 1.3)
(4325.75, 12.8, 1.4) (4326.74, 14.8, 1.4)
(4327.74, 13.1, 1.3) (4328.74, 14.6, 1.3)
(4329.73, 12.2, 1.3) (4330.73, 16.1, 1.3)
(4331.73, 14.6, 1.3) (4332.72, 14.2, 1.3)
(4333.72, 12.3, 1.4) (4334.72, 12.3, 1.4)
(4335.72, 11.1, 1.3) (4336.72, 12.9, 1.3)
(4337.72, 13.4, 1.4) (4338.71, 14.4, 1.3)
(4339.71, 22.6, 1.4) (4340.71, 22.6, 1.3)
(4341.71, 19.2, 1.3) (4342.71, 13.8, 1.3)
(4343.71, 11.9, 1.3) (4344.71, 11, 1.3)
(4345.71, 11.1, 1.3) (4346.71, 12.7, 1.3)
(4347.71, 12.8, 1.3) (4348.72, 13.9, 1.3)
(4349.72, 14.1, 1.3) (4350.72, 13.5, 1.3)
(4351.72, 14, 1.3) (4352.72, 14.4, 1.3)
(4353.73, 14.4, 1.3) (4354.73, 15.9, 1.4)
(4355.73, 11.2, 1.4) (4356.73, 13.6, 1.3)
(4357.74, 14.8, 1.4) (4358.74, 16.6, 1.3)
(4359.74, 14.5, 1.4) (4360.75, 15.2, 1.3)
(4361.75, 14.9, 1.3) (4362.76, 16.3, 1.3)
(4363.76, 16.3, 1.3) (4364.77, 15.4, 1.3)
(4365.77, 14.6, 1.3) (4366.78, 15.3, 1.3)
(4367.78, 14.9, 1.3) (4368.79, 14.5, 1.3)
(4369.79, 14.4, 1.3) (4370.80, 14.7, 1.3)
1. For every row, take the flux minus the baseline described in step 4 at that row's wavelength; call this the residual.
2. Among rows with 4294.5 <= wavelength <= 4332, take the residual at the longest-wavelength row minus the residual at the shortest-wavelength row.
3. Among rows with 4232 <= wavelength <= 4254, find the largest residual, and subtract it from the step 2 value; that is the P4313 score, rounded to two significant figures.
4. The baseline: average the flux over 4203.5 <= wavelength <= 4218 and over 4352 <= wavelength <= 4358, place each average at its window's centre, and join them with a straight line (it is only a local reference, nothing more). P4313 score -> -1.7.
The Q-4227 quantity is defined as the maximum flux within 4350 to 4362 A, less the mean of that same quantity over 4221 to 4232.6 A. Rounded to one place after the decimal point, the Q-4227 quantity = 0.0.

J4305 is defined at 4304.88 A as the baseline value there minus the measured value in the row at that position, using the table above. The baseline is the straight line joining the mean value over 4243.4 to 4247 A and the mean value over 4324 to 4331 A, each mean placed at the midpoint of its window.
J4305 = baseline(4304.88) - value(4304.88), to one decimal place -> -0.6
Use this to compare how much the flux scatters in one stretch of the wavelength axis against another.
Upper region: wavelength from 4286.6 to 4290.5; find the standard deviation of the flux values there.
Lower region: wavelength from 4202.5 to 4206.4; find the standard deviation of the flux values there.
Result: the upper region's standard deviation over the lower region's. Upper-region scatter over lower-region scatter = 4.7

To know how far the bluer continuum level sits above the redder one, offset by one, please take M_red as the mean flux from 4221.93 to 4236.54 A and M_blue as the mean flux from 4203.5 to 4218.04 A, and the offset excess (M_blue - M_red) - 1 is -0.79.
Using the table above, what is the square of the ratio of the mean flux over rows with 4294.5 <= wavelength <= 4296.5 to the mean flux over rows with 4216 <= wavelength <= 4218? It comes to 0.87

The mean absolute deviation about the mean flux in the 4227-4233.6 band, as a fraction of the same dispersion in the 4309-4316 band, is 1.0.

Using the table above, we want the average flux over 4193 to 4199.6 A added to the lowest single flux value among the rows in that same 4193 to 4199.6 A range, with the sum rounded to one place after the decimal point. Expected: 31.0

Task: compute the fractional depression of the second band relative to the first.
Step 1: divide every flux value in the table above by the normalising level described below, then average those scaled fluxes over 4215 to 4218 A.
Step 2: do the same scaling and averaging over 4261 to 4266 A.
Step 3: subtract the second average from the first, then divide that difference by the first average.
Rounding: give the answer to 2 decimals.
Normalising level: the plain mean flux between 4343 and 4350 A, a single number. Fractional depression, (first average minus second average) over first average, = 0.04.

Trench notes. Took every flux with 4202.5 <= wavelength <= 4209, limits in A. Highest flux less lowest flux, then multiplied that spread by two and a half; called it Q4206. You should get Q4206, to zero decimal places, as 7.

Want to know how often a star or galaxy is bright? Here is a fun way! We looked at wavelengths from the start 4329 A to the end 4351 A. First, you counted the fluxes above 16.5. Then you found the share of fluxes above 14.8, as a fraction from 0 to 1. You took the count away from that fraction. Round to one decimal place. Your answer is -2.8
